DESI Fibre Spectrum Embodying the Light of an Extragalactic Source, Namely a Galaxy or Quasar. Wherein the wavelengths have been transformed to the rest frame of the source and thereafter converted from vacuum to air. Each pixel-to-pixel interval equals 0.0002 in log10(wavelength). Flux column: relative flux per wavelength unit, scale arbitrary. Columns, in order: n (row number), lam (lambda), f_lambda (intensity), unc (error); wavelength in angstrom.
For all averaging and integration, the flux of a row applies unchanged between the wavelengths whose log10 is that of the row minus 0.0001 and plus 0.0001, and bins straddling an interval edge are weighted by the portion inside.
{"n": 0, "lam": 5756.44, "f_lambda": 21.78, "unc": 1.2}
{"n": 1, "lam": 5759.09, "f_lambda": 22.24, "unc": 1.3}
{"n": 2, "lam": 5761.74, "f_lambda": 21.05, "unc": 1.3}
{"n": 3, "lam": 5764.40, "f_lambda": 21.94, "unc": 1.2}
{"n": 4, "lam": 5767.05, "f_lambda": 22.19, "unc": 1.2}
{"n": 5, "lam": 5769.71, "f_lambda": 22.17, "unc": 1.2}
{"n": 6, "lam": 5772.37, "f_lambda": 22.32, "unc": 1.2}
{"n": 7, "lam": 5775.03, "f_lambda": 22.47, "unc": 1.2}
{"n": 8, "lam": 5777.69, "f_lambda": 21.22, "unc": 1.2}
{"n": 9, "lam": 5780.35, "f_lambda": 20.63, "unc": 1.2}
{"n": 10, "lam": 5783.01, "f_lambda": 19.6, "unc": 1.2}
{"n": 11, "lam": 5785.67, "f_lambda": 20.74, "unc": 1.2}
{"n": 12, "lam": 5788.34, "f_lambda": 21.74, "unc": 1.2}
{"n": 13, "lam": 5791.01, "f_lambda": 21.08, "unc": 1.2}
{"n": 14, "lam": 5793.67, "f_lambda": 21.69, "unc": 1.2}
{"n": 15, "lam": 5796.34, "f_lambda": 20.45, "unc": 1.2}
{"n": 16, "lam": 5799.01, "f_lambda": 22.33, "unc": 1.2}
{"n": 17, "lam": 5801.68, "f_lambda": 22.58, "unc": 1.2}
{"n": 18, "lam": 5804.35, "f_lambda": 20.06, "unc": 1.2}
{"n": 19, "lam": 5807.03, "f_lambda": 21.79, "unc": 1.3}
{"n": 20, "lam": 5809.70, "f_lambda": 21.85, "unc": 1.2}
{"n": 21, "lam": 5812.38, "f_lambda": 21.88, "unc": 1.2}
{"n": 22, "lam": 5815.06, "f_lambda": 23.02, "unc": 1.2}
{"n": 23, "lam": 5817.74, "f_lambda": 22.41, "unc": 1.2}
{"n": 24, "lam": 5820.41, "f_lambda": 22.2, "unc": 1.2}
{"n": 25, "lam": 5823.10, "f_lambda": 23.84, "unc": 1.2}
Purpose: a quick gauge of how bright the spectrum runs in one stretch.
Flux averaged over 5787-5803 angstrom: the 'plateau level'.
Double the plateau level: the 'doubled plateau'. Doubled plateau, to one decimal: 43.3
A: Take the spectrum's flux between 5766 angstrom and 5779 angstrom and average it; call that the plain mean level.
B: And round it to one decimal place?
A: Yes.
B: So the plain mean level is 22.1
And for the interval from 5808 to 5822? 22.3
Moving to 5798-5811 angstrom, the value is 21.7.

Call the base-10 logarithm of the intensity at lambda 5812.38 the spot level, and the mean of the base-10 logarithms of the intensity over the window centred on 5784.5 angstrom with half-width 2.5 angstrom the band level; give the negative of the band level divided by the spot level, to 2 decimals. -0.97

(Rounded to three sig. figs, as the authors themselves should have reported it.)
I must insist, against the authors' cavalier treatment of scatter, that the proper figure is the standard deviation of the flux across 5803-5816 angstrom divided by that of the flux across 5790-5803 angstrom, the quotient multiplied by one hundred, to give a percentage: 121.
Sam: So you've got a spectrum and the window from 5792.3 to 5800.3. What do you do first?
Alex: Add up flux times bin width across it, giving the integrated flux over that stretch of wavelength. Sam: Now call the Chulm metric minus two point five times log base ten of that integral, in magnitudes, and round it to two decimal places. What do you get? -5.59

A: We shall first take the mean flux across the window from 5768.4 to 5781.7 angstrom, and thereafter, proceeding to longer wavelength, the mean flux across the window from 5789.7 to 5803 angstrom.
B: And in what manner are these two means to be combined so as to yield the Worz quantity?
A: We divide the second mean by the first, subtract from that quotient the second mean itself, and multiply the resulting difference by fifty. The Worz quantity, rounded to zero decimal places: -1032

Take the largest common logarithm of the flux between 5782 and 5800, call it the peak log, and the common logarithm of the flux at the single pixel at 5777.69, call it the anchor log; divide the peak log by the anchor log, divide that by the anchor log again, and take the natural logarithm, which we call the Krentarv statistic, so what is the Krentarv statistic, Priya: -0.266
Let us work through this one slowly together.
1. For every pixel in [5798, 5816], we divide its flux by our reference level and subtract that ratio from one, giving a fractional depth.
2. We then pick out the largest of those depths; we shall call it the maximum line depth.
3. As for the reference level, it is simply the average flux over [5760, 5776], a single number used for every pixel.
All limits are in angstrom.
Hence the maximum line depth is 0.089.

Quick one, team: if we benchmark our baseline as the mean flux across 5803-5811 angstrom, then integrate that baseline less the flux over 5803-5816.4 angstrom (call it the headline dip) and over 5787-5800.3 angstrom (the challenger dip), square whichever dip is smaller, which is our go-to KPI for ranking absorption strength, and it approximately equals 42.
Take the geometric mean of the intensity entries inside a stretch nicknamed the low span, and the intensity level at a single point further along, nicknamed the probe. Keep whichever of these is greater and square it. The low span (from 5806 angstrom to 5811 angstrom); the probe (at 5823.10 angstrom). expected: 568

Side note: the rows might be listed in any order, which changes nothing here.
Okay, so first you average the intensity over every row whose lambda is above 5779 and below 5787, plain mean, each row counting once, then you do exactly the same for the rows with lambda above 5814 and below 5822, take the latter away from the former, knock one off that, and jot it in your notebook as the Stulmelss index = -3.2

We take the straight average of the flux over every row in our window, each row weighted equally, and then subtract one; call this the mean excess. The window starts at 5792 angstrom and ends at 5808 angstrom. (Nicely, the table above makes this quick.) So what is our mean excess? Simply 20.5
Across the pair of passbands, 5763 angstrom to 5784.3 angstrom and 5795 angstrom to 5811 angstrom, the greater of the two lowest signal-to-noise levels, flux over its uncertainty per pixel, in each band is 16.7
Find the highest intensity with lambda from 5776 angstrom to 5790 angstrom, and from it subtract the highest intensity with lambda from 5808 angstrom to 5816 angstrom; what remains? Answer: -1.3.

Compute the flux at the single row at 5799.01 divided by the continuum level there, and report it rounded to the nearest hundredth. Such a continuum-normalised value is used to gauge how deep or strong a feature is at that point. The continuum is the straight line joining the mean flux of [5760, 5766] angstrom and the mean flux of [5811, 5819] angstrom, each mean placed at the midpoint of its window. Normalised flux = 1.01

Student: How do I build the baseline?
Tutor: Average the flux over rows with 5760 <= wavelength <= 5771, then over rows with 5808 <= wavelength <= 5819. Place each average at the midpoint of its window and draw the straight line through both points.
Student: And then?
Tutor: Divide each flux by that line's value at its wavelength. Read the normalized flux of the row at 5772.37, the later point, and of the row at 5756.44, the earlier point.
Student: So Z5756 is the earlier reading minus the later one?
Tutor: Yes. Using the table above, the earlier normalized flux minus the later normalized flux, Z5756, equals -0.018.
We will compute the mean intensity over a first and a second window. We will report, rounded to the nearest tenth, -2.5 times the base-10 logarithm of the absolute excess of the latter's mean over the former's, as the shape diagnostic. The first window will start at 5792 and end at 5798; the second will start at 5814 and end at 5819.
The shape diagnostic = -0.5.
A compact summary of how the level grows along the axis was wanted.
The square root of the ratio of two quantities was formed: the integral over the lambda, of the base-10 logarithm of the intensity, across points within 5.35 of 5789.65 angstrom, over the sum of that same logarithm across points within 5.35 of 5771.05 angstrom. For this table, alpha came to 1.62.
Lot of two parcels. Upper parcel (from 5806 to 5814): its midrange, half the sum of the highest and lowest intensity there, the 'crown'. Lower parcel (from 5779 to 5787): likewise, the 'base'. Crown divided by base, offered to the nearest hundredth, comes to 1.08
